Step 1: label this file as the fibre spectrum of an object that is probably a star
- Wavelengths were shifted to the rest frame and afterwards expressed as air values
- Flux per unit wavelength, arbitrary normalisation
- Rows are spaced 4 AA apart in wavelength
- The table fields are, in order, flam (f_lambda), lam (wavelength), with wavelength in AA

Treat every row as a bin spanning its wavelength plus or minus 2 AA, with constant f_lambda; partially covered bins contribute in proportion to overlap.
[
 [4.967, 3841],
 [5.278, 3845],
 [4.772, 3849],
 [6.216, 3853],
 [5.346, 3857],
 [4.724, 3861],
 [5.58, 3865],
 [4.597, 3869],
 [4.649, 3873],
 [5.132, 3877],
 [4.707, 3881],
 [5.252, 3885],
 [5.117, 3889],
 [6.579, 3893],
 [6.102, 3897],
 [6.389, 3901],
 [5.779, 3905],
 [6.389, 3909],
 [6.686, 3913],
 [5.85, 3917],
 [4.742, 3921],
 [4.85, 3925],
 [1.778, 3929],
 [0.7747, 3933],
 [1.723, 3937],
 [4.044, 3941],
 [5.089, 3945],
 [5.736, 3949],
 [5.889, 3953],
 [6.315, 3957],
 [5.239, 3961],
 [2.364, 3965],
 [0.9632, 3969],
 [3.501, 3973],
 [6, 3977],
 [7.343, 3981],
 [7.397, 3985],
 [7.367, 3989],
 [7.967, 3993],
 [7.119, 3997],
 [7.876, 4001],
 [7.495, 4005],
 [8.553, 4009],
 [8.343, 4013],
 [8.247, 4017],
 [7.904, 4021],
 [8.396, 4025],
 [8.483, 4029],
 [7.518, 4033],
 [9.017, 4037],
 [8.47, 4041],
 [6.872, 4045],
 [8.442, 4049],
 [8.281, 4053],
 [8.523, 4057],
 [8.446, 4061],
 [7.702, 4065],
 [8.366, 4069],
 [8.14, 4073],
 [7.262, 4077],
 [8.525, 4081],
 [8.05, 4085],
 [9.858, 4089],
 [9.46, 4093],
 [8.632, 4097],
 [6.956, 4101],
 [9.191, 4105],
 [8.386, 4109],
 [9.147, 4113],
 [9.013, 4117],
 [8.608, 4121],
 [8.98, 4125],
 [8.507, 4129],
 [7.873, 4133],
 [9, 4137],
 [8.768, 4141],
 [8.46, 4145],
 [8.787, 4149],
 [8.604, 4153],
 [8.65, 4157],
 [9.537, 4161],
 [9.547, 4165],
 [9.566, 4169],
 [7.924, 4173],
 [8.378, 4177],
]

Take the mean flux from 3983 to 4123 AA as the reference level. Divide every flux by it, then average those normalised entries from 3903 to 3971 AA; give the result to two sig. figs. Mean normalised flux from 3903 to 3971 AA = 0.53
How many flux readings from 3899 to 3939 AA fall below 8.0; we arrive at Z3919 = 10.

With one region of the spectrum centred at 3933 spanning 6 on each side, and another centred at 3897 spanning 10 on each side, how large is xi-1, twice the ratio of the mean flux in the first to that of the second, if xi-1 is 0.5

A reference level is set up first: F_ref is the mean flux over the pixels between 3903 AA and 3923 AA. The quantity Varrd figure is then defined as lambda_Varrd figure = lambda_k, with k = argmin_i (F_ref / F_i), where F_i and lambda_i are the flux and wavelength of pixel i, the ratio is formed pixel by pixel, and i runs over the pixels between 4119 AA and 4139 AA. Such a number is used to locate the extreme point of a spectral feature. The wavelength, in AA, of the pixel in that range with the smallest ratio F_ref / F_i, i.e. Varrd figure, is 4137 AA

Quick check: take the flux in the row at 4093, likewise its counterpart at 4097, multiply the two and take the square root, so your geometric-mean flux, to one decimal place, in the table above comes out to 9.0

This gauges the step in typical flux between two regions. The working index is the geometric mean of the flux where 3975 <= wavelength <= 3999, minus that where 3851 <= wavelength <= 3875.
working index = 2.0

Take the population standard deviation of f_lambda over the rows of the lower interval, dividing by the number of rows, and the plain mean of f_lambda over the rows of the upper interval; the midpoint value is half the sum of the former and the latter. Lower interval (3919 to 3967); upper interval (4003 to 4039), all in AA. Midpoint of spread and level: 5.01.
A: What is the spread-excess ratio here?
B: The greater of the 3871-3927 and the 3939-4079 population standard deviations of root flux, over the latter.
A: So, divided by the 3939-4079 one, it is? 1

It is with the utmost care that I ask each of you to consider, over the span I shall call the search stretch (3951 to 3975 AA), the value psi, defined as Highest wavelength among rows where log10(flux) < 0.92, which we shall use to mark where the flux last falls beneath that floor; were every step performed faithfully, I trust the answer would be 3973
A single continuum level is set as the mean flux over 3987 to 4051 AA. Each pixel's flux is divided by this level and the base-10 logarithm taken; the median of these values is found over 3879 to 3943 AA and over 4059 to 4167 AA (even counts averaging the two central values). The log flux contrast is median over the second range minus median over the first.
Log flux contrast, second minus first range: 0.22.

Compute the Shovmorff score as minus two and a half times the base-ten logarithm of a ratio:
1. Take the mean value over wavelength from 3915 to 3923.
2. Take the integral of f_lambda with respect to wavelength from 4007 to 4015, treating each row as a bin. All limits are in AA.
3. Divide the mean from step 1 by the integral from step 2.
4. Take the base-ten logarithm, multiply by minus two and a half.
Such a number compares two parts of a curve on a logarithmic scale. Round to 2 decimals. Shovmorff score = 2.76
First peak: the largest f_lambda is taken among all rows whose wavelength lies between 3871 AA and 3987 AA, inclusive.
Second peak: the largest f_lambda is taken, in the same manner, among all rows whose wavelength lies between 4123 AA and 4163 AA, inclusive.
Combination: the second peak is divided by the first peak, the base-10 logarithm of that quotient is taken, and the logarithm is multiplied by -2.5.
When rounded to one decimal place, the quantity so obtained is -0.3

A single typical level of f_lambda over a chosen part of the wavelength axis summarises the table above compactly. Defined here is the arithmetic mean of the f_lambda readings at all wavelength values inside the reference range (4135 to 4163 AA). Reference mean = 8.8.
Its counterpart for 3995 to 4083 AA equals 8.1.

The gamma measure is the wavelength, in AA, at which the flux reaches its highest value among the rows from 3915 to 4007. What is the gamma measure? 3993 AA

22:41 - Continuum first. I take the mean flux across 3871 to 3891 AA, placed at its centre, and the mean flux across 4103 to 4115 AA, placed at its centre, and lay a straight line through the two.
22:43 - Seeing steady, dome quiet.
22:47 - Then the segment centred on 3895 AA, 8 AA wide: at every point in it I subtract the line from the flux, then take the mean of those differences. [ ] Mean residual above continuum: 1.1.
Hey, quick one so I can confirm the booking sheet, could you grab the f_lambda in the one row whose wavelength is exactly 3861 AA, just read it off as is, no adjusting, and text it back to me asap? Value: 4.724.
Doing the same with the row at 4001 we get 7.876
